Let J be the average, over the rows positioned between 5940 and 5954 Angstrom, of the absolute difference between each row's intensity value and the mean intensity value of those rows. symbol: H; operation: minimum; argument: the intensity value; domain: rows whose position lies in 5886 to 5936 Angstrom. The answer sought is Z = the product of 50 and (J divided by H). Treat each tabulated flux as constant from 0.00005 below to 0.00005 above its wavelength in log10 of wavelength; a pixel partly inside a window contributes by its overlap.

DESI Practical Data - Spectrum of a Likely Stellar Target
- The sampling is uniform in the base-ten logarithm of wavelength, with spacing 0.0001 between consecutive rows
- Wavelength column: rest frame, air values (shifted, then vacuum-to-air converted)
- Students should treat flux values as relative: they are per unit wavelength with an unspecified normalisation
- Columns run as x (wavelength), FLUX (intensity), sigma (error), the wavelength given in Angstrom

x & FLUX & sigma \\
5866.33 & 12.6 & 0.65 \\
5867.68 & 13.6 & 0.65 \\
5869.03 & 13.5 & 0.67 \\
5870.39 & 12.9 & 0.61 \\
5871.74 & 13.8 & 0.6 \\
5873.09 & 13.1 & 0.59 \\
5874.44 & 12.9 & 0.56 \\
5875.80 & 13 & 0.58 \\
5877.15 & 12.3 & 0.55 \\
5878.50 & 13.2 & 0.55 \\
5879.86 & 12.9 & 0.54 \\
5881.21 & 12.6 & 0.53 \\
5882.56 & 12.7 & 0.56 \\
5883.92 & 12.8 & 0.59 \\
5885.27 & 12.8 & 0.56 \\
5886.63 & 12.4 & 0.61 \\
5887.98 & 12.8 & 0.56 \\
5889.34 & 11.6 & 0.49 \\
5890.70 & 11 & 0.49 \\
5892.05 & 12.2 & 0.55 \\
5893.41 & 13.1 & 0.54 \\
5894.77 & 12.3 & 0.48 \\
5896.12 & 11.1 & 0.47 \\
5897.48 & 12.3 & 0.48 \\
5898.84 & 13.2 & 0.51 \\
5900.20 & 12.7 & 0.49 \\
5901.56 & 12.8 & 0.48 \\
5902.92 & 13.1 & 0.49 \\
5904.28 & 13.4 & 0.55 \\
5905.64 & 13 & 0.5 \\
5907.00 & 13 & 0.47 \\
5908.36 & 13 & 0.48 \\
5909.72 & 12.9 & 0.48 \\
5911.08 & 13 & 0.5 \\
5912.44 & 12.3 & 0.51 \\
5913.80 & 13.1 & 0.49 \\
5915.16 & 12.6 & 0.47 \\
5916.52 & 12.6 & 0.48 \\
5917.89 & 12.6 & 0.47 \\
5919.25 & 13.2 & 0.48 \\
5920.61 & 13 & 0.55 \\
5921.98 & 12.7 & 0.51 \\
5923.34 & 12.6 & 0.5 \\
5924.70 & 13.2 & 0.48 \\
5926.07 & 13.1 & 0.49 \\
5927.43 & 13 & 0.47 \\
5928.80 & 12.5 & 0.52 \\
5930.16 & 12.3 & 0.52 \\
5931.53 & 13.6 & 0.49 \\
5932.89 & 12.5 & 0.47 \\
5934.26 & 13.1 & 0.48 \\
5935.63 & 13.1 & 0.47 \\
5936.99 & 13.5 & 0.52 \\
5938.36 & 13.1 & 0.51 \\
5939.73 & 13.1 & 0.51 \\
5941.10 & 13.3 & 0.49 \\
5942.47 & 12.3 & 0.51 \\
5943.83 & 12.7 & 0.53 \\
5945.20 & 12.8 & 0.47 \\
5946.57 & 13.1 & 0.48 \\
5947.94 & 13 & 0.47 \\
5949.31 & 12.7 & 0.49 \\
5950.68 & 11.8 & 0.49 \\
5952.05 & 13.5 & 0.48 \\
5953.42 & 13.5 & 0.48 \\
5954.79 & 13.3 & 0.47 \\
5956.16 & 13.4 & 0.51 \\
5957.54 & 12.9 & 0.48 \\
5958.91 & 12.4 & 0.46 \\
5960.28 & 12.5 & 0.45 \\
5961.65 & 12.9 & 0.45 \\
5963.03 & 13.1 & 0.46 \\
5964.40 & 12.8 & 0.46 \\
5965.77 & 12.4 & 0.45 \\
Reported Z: 1.9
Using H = 11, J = 0.41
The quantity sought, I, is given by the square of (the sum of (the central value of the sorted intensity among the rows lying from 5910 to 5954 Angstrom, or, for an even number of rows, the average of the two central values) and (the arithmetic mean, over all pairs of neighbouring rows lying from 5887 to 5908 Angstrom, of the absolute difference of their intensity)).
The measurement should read 187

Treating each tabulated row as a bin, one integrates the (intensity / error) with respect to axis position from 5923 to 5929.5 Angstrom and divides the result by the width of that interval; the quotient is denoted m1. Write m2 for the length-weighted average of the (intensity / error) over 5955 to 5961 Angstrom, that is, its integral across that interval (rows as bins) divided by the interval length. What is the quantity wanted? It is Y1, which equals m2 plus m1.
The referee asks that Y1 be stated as 53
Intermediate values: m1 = 26.3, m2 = 27.1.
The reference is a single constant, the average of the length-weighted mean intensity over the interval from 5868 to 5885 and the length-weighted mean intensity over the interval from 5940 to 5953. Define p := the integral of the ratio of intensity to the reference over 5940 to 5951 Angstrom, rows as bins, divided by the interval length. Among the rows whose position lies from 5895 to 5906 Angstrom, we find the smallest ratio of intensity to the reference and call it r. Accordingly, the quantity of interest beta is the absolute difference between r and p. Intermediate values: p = 0.99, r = 0.860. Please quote 0.13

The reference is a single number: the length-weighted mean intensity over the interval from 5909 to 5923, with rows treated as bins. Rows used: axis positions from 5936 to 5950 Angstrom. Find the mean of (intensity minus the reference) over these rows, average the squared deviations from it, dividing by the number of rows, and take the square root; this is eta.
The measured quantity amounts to 0.33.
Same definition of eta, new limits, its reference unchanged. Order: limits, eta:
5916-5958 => 0.41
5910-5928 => 0.28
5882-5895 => 0.61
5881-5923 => 0.55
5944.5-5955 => 0.52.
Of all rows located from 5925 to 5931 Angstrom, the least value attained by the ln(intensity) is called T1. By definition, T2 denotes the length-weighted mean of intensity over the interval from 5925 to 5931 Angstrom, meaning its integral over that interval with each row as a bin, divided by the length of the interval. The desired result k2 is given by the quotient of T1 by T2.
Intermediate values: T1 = 2.51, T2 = 12.8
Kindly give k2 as 0.197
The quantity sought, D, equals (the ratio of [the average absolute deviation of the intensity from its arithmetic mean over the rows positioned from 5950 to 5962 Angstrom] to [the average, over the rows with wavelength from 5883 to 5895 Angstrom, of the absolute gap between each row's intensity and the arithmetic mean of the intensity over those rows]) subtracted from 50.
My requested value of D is 49.1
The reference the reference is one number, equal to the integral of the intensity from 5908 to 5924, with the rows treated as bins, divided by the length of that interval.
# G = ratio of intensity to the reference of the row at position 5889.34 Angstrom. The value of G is 0.91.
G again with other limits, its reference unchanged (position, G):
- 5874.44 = 1.01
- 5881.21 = 0.98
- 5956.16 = 1.05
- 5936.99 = 1.05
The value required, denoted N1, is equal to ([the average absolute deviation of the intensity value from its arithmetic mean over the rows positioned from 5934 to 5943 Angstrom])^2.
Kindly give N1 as 0.05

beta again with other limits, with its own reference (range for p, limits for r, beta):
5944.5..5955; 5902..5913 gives 0.05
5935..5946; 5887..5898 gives 0.15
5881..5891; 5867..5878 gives 0.01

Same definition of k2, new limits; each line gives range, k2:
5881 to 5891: 0.194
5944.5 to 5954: 0.191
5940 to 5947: 0.195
